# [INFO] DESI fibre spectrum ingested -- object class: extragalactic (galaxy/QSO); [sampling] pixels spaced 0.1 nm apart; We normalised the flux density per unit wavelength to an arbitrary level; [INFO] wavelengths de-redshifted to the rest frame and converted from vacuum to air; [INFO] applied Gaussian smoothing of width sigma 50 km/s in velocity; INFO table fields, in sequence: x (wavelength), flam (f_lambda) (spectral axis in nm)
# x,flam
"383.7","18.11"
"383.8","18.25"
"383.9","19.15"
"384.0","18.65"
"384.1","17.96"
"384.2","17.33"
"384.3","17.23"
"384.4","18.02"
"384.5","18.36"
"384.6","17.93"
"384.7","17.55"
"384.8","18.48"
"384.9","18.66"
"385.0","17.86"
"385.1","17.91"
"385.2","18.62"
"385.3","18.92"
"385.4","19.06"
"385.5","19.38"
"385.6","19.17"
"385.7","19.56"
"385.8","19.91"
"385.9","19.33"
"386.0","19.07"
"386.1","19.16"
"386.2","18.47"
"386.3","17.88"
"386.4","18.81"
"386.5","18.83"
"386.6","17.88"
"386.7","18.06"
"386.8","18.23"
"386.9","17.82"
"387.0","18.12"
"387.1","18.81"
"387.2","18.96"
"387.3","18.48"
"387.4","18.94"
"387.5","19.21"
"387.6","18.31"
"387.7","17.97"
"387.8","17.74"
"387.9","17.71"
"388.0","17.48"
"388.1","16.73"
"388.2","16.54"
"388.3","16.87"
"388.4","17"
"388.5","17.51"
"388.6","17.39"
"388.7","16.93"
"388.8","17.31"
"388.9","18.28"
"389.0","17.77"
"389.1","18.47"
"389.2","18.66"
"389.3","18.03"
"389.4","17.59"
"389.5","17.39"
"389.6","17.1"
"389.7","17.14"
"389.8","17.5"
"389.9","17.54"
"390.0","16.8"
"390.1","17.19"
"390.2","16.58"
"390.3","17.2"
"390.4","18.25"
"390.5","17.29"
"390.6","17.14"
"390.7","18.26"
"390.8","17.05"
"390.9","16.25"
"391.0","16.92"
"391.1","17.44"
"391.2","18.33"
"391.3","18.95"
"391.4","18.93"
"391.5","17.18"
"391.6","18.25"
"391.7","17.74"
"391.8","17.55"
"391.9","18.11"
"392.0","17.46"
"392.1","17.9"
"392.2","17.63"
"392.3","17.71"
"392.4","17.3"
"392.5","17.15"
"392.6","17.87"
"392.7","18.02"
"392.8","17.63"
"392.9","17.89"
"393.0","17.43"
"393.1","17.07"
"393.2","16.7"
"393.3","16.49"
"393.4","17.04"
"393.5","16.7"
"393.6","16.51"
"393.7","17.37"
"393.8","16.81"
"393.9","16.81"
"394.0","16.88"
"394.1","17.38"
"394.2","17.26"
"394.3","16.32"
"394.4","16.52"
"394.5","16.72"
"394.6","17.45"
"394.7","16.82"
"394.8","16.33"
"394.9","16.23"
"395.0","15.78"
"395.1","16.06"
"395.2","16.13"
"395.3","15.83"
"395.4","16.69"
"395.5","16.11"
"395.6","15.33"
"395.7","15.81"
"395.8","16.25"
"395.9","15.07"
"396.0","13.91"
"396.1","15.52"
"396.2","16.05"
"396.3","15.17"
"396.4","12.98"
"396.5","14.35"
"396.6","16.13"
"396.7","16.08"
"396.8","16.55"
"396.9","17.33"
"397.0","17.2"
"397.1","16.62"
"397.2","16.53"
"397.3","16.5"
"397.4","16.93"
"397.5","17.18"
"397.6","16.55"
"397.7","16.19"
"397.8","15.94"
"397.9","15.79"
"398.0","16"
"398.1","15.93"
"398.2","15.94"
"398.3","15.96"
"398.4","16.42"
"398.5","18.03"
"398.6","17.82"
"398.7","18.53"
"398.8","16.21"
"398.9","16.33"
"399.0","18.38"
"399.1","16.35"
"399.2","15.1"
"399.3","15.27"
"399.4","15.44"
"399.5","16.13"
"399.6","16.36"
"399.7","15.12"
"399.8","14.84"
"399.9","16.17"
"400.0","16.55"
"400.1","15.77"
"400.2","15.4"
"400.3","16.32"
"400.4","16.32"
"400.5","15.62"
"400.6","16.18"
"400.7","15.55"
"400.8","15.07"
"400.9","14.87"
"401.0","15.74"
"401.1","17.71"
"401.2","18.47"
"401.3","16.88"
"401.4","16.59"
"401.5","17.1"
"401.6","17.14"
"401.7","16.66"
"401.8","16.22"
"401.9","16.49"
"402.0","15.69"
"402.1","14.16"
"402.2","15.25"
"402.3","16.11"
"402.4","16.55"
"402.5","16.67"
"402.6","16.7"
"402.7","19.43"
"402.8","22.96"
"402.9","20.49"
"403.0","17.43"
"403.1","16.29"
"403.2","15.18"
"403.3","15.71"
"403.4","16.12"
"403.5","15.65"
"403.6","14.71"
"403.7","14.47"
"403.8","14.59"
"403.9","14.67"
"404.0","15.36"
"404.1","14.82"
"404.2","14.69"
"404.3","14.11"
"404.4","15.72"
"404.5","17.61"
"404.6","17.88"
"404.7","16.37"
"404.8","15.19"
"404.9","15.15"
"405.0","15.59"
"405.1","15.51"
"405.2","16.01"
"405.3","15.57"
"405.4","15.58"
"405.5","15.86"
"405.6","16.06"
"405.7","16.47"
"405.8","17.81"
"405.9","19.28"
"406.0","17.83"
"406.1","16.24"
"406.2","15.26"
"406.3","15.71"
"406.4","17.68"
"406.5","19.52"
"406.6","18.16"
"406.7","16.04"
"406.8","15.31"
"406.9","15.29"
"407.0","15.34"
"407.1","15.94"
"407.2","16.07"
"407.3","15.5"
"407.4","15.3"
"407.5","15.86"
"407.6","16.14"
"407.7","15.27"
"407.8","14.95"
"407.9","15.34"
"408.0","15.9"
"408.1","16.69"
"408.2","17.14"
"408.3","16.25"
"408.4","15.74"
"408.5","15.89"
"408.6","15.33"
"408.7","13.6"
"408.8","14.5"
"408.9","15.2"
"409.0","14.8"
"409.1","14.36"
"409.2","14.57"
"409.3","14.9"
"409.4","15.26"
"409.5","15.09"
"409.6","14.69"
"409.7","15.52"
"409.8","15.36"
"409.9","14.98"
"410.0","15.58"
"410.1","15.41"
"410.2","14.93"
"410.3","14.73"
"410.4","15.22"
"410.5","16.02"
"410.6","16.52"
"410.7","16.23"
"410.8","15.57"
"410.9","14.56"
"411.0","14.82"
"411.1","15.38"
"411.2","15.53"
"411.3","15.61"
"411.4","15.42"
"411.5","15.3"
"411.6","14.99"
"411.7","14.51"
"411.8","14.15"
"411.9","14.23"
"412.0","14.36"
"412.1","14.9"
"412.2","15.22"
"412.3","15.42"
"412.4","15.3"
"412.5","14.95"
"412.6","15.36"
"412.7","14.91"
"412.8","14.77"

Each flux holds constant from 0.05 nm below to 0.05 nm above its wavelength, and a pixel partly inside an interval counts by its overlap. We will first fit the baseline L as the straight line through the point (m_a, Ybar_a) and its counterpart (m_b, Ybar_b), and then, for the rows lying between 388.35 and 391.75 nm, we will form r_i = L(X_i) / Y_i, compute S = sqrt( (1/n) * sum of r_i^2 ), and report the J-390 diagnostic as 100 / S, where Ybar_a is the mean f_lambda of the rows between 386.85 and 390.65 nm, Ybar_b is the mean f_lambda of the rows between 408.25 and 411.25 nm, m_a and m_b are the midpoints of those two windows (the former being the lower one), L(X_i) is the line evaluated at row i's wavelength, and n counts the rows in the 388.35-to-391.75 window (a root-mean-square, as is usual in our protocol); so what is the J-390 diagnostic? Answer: 100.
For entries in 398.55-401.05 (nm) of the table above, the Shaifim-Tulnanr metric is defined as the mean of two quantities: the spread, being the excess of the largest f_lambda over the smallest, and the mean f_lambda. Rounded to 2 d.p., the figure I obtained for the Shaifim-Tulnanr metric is 9.87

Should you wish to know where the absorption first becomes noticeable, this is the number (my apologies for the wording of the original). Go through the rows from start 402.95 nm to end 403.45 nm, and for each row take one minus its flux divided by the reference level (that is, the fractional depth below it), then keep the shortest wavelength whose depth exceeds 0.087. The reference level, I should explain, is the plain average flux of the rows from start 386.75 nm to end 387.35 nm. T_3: 403.1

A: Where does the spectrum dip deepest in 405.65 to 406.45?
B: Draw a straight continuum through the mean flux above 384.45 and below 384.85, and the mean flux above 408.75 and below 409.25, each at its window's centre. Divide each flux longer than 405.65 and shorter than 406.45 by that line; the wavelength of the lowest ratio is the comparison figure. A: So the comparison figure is 406.2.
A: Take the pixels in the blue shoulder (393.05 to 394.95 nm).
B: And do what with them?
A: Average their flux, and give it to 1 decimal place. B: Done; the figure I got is 16.8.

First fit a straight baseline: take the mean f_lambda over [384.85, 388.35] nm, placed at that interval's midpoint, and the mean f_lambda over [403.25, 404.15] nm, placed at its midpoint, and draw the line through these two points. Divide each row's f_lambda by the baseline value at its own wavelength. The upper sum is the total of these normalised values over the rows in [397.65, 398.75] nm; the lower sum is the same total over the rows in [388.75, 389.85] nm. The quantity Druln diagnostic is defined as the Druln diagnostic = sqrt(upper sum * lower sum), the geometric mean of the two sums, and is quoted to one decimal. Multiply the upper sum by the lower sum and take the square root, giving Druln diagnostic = 11.1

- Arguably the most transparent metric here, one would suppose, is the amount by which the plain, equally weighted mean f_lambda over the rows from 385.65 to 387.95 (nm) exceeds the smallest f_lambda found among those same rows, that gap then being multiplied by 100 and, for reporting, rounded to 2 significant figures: 87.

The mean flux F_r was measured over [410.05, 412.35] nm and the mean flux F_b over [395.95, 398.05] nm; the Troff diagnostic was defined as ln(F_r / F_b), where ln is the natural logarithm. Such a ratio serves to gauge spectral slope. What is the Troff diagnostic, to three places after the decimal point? -0.051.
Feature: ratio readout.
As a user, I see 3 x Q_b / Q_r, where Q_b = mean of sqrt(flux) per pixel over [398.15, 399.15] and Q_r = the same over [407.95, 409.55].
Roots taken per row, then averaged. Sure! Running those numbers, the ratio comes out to 3.16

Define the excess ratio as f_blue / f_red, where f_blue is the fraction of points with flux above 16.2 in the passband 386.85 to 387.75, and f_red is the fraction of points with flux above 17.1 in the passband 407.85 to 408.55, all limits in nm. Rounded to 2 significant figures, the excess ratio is 7.0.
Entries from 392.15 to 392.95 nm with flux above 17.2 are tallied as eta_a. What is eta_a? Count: 7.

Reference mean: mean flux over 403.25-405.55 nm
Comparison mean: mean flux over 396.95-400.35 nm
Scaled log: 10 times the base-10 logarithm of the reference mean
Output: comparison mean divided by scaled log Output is 1.37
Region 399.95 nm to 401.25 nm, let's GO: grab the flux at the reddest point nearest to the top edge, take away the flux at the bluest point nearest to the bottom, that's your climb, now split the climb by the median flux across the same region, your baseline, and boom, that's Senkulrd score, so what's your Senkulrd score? 0.12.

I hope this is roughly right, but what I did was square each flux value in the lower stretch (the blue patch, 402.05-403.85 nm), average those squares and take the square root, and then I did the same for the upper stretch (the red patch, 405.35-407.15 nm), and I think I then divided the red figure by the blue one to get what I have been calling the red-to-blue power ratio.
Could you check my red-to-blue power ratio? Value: 1.00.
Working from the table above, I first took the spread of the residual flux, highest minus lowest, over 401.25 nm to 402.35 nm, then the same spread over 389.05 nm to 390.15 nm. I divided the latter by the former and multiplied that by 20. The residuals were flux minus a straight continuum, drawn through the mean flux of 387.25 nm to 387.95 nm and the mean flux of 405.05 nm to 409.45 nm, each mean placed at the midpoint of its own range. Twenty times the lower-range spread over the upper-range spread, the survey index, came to 12.1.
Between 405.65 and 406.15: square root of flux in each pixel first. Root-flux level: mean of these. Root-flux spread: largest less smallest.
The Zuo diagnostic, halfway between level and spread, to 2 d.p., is 2.27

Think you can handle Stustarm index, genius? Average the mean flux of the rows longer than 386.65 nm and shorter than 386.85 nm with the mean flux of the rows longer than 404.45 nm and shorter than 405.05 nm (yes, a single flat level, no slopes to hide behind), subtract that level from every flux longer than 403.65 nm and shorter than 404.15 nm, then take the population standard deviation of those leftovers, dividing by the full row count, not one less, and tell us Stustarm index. 0.31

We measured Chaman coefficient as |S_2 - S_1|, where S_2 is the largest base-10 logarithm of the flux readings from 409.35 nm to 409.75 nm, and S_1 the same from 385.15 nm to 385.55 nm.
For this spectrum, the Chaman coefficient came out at 0.10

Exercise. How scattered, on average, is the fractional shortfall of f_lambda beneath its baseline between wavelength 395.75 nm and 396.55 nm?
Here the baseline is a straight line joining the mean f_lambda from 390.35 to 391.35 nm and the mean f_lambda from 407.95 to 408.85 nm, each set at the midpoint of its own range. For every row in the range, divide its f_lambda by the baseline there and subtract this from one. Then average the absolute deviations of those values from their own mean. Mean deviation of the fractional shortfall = 0.051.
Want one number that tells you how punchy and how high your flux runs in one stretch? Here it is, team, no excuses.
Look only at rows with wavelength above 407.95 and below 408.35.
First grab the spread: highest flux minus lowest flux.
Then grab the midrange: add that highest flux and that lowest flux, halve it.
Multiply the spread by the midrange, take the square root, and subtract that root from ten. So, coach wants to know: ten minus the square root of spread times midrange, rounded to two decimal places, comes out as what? 5.47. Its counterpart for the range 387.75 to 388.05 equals 7.86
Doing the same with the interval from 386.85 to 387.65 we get 4.93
